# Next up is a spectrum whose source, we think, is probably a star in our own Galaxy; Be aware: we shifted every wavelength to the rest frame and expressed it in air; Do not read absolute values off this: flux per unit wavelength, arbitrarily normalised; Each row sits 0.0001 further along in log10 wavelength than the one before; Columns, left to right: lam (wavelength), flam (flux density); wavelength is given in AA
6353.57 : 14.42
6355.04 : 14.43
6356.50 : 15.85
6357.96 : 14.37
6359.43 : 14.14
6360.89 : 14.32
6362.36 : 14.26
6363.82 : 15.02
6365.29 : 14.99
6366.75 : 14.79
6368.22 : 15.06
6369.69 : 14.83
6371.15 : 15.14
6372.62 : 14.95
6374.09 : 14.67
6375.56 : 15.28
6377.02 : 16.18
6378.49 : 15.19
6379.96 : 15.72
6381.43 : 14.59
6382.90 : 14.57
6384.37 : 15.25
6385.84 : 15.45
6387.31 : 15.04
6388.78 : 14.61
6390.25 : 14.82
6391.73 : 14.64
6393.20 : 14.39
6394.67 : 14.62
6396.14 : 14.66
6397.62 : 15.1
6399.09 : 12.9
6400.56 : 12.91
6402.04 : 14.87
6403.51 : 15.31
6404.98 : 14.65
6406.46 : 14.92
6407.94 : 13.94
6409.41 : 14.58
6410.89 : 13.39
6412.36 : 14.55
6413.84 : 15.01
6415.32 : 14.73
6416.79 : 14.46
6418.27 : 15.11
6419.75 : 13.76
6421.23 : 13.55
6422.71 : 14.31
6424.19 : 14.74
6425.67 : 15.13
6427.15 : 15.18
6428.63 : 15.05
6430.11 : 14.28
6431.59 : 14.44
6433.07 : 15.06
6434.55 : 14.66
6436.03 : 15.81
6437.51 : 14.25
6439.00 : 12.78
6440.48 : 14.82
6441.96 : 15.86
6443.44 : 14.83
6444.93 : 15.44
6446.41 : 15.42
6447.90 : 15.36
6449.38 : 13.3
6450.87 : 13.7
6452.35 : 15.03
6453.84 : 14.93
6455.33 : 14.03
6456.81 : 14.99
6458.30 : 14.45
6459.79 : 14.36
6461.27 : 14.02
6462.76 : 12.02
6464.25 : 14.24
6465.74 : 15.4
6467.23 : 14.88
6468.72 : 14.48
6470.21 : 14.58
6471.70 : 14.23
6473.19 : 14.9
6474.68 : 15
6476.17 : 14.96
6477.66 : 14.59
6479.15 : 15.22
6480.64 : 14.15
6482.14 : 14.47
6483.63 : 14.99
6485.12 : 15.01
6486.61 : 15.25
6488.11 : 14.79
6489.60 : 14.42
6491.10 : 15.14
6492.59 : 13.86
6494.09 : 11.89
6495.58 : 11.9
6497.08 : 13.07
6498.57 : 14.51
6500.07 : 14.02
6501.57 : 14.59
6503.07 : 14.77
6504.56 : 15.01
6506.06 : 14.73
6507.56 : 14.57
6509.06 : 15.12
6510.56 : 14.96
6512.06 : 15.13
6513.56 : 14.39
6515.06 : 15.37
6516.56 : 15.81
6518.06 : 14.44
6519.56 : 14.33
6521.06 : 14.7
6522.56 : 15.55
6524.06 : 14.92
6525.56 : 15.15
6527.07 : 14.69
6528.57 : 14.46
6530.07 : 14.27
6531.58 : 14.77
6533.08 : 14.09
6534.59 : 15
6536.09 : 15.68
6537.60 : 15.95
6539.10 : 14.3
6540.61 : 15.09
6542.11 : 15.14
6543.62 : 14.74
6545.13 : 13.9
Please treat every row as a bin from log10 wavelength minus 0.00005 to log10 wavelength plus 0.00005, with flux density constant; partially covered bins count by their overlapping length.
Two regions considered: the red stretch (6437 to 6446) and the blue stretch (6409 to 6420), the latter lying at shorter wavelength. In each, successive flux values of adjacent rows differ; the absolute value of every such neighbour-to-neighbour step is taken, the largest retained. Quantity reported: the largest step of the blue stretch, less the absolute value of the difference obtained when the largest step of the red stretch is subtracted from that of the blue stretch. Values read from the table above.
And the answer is 0.7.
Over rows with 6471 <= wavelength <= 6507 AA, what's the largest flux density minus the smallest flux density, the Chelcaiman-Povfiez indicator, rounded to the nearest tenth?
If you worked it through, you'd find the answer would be 3.4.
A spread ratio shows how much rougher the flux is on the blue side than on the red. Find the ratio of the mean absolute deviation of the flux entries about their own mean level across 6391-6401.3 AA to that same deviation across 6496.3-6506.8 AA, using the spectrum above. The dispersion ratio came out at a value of 1.5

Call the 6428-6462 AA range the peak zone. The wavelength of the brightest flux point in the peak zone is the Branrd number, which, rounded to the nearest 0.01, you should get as 6441.96 AA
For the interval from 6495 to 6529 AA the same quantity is 6516.56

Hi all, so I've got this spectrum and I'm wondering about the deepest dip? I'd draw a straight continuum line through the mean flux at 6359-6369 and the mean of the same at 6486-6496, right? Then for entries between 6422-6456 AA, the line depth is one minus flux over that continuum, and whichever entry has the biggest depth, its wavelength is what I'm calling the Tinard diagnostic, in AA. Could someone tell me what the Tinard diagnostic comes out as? 6439.00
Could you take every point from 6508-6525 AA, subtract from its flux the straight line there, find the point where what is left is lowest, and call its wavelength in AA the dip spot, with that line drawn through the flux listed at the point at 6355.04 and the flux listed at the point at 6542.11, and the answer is 6519.56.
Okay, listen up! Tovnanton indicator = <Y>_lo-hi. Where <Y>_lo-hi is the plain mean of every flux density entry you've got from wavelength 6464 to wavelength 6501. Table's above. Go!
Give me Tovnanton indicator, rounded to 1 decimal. 14.4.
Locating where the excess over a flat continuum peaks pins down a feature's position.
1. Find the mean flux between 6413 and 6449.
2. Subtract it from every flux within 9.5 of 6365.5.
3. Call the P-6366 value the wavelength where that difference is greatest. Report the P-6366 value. 6356.50 AA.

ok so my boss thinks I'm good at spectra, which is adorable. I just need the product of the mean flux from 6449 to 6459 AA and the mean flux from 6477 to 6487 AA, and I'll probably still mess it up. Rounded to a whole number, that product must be 213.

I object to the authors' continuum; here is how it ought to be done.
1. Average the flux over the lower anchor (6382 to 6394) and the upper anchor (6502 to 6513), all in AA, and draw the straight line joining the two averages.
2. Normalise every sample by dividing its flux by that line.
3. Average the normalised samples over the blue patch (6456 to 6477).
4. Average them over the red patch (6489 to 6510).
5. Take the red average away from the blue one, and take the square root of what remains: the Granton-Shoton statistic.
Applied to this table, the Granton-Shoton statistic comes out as 0.156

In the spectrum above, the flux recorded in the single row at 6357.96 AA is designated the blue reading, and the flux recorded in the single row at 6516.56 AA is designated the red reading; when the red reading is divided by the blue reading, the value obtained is 1.10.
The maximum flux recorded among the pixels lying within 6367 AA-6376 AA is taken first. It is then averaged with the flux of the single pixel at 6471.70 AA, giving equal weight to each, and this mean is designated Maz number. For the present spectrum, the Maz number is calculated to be 14.8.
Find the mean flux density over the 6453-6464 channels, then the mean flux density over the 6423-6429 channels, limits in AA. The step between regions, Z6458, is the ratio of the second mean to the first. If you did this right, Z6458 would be 1.06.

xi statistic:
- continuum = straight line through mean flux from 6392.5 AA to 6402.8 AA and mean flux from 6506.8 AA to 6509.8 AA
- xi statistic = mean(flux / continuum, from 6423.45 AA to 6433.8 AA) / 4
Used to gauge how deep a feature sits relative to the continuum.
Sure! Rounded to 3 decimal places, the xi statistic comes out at 0.258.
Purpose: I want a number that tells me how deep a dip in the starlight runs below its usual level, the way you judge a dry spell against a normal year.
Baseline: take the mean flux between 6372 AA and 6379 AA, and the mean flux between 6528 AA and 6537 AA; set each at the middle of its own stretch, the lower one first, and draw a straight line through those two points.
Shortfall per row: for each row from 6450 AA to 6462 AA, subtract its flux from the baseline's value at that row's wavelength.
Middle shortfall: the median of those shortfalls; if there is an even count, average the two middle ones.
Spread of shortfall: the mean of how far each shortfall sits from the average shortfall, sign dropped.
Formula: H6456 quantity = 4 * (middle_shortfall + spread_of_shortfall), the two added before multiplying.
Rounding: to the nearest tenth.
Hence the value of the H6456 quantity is 3.9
